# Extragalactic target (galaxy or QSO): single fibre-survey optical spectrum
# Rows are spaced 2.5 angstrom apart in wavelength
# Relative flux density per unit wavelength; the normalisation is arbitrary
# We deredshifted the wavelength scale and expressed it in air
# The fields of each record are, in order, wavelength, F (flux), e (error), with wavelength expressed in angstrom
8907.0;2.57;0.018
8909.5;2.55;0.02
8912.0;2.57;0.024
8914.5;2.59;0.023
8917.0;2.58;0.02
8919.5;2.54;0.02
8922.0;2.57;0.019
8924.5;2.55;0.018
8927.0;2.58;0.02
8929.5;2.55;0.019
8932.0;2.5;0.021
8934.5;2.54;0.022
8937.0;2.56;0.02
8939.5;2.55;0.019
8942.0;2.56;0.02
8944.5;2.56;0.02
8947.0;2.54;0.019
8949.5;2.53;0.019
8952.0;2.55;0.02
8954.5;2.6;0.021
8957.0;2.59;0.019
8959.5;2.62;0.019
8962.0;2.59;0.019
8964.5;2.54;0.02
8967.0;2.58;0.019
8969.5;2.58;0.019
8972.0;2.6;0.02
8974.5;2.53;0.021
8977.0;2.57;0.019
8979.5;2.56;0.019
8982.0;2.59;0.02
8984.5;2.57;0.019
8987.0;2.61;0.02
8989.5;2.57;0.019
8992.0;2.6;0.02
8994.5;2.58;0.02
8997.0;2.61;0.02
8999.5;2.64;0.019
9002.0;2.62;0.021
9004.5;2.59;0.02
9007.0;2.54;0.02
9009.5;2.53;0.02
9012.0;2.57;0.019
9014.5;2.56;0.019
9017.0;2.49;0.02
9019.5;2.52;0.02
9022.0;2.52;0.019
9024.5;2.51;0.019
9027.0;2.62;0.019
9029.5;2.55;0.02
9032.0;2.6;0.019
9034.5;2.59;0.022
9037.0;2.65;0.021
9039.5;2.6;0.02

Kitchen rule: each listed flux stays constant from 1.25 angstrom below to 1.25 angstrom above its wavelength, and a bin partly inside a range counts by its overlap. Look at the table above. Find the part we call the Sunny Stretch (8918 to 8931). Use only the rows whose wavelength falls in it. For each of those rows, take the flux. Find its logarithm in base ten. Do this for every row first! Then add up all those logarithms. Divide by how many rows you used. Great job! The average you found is 0.408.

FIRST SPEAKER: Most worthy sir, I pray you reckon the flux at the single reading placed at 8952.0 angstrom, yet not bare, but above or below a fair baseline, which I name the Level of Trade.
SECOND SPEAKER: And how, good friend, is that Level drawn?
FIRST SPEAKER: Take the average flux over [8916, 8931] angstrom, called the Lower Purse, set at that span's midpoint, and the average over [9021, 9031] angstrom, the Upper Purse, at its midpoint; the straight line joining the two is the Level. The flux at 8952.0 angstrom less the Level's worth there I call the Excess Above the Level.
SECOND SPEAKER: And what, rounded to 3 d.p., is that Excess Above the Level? -0.008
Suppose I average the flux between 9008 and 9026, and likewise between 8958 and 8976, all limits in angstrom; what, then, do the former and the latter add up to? 5.11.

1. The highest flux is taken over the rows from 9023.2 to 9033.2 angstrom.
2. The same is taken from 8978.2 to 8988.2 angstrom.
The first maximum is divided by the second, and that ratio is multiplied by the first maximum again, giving 2.63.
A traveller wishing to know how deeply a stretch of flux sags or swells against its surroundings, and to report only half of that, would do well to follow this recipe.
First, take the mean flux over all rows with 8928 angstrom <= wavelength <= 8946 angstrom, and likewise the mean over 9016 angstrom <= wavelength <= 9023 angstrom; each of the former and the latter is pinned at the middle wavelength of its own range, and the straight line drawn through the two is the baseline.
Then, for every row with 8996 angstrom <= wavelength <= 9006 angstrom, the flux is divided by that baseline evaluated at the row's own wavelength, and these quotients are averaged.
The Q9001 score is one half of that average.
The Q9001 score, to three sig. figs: 0.519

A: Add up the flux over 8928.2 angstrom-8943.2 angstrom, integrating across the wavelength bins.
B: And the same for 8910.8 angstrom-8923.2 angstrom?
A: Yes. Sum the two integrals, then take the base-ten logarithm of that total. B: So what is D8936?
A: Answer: 1.85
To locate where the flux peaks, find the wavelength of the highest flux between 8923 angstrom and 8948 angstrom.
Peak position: 8927.0 angstrom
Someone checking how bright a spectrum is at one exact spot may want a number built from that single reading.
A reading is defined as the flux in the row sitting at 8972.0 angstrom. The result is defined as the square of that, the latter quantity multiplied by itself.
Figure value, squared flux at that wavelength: 6.76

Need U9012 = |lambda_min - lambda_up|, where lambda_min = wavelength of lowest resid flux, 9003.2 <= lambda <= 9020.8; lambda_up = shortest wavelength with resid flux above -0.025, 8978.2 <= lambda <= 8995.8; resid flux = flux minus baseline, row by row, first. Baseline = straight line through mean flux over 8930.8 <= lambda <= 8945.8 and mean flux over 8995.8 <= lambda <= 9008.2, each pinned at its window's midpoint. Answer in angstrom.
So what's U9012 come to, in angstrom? 37.5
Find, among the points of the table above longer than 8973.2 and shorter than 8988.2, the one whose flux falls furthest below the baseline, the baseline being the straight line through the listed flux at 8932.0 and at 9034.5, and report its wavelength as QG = 8974.5 angstrom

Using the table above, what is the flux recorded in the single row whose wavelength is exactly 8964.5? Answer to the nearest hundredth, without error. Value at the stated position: 2.54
